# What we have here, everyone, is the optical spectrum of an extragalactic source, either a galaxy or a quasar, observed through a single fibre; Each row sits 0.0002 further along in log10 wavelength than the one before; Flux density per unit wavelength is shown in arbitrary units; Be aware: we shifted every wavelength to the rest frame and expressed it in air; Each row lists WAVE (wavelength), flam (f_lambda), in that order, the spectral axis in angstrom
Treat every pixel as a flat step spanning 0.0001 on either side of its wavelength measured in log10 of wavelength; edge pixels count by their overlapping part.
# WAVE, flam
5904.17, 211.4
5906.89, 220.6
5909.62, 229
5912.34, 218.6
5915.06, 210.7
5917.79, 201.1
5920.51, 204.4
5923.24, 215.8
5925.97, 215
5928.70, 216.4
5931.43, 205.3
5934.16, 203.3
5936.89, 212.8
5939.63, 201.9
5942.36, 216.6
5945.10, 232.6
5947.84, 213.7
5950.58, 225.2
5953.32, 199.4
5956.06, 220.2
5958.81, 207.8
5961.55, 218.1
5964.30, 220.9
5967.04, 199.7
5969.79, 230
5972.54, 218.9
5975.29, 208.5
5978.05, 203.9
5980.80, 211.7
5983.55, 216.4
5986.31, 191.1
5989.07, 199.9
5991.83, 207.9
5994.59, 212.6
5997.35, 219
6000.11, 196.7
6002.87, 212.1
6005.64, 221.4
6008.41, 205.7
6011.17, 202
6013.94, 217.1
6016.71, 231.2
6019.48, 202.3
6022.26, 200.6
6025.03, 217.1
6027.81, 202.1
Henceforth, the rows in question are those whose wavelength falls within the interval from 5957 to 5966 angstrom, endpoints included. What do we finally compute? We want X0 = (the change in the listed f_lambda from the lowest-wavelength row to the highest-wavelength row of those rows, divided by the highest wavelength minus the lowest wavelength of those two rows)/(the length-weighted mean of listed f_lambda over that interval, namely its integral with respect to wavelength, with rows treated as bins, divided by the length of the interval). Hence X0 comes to 0.0111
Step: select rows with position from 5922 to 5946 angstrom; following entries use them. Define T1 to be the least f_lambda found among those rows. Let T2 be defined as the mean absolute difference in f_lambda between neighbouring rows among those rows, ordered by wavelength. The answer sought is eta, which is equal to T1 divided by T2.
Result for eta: 24.3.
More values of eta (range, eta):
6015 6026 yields 12.8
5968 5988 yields 17.9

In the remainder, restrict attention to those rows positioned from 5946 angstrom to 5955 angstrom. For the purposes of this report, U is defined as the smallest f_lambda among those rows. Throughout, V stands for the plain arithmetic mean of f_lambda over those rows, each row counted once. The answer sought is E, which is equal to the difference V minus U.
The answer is 13.4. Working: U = 199.4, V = 213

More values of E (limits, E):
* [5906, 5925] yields 13.2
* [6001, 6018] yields 12.9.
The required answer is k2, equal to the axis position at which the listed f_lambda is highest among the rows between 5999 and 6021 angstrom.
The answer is 6016.71 angstrom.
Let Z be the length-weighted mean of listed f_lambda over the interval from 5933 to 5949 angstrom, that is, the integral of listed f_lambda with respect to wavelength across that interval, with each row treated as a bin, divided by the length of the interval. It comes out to 214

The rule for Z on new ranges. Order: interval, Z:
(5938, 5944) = 210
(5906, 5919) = 216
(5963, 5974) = 217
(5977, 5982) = 208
